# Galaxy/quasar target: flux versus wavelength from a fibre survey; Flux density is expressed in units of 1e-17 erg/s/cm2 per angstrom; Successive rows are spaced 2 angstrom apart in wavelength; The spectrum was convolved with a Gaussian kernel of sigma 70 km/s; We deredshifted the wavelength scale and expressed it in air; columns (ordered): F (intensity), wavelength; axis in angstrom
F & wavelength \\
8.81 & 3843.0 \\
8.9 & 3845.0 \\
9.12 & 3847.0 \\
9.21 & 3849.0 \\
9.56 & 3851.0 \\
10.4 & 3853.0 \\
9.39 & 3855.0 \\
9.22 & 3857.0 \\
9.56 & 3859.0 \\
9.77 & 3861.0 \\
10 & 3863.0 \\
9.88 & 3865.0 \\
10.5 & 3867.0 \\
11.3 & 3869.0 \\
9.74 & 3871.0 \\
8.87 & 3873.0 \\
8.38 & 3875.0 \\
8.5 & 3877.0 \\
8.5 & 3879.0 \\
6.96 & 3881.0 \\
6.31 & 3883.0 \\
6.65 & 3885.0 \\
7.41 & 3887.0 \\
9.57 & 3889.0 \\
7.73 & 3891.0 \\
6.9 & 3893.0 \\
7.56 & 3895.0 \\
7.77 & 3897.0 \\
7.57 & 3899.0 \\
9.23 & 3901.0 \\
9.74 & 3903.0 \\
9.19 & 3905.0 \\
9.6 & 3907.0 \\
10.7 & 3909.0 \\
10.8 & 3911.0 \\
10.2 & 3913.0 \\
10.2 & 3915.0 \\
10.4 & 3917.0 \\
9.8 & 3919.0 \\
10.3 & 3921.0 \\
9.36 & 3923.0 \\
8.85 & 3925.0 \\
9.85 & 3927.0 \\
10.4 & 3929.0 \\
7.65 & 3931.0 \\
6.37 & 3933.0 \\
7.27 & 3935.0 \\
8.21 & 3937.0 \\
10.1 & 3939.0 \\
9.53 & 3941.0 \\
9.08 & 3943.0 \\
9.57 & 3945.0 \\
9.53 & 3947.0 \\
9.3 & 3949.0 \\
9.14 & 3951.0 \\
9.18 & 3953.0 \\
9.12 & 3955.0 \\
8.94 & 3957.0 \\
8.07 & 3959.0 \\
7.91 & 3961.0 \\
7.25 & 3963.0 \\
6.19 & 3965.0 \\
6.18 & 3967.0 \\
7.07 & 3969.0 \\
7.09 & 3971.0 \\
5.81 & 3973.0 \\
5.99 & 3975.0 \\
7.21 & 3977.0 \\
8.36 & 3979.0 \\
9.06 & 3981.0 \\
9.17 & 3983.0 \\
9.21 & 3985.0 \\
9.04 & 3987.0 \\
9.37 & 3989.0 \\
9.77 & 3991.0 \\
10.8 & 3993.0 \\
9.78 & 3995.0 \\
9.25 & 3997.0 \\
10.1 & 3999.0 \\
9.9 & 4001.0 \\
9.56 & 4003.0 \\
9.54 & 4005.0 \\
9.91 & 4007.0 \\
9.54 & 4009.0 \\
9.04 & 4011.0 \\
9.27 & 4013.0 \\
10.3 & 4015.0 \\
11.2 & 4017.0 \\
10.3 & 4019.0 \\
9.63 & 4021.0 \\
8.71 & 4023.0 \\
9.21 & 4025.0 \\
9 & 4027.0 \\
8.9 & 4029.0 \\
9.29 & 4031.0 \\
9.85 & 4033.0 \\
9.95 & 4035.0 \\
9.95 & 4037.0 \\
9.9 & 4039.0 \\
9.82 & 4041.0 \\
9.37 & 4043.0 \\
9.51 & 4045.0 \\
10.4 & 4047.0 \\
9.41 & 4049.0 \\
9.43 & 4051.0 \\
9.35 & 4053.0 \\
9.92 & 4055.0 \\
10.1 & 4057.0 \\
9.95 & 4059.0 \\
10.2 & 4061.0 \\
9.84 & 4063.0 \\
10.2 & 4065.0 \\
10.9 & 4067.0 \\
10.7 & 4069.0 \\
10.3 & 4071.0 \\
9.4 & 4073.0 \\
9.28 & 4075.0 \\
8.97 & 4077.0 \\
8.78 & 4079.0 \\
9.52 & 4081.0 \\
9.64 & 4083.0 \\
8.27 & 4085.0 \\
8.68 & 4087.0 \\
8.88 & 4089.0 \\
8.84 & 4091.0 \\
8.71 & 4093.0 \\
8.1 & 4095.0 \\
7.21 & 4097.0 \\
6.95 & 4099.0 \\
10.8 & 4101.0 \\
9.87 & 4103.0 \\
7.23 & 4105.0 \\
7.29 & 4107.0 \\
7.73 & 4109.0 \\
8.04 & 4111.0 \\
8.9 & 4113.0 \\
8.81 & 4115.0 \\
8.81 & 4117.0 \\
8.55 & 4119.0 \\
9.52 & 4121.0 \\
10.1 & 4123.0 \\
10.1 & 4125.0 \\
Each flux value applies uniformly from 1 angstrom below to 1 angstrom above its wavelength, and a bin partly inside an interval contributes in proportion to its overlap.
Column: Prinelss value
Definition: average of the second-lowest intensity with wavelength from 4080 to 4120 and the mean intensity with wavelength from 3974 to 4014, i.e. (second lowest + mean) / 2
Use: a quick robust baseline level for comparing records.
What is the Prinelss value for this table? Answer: 8.20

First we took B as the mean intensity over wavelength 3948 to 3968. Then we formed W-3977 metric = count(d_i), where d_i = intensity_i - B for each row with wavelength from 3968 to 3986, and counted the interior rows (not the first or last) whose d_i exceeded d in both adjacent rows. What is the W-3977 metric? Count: 1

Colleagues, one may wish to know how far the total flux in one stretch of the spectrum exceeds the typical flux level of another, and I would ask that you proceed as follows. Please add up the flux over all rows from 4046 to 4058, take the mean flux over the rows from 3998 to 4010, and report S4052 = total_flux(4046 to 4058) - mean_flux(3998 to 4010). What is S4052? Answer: 49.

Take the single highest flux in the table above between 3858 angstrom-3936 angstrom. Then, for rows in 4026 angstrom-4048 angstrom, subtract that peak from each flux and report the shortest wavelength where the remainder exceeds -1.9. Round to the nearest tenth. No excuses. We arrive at 4033.0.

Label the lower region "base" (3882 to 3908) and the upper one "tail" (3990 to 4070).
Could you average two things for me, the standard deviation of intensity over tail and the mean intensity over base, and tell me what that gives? 4.32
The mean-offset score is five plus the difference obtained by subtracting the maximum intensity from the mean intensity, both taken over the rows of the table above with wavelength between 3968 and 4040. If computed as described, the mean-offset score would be 2.97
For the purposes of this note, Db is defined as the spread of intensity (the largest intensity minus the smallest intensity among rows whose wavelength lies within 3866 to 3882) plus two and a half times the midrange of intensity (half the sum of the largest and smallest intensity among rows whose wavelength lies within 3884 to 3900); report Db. 24.6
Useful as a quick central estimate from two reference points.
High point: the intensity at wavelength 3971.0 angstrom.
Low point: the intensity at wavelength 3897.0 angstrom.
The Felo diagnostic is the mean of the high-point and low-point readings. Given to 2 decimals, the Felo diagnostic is 7.43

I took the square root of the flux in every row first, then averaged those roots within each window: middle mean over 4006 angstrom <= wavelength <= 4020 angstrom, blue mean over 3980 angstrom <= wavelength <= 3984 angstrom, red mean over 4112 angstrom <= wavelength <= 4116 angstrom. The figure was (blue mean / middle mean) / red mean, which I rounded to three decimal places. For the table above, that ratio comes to 0.322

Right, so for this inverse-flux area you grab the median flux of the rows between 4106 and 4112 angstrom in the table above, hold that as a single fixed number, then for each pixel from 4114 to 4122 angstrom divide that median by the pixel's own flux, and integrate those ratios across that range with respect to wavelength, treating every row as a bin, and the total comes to 6.9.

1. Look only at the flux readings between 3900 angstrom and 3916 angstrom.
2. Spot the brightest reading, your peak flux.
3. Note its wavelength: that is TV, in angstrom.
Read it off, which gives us 3911.0 angstrom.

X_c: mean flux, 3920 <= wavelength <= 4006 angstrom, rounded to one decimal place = 8.7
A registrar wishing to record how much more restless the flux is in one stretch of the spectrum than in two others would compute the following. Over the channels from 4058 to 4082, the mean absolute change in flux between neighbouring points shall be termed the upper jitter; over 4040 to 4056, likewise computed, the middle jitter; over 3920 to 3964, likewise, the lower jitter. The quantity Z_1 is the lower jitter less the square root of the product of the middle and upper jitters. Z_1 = 0.3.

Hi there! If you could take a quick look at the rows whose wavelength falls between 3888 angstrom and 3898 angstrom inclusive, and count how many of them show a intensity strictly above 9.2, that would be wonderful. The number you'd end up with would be 1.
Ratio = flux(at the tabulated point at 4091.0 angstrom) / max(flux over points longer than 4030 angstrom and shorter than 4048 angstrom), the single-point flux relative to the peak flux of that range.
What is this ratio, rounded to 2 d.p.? 0.85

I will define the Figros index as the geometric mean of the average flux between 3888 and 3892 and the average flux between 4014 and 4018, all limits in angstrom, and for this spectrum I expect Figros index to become 9.6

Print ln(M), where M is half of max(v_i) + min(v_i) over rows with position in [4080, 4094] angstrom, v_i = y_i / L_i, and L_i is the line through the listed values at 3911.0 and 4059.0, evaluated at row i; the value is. -0.091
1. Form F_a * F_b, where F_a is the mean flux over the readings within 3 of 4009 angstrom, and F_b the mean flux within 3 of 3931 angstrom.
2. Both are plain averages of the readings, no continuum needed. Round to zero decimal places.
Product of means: 77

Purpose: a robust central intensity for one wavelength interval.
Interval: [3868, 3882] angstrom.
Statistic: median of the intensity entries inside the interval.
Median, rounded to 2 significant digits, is 8.5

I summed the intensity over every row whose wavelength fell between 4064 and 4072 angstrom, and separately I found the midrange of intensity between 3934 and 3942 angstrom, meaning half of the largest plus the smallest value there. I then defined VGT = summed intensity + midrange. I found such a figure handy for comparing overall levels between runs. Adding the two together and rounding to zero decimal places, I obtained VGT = 51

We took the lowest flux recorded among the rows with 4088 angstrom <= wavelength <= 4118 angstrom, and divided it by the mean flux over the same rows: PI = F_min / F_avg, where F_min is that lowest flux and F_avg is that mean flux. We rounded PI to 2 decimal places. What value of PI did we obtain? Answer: 0.83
